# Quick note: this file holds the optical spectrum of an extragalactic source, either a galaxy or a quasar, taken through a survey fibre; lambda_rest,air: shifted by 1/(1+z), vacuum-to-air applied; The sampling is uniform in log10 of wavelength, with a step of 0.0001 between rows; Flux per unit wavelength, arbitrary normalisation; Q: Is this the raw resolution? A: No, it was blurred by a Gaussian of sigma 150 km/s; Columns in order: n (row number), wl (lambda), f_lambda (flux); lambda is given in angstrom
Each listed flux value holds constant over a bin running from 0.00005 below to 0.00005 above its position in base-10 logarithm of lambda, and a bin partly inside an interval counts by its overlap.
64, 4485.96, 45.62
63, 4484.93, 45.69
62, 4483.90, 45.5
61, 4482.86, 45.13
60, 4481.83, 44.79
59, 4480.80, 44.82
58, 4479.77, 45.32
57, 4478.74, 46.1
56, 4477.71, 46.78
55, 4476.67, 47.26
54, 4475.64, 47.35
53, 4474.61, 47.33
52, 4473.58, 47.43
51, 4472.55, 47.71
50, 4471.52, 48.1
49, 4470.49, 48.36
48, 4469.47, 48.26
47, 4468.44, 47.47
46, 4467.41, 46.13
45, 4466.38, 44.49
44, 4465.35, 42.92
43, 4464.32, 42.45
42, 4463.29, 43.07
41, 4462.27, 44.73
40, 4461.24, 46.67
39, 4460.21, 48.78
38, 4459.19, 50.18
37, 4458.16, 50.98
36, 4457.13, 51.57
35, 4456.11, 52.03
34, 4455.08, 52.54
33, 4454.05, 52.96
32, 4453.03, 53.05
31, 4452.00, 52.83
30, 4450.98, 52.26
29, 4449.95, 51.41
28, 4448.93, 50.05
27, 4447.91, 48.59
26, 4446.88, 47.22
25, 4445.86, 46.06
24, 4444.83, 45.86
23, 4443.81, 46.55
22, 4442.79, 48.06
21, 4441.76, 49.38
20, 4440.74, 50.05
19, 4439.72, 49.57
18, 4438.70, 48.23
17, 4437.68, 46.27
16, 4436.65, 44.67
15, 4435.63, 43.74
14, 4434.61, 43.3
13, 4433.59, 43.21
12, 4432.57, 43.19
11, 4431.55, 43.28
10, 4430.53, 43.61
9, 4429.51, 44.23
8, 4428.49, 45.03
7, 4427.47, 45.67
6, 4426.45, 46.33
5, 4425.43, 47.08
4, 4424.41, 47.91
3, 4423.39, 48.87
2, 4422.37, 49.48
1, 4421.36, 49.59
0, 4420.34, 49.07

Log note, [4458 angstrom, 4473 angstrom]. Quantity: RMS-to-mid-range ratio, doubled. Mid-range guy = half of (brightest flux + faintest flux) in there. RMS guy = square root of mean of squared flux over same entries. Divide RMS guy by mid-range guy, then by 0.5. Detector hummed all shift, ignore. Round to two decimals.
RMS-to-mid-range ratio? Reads 2.00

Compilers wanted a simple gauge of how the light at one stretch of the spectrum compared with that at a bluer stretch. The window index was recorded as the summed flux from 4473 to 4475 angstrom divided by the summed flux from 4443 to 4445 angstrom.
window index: 1.03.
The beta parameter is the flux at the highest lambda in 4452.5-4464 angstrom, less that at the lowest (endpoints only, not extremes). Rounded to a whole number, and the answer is -10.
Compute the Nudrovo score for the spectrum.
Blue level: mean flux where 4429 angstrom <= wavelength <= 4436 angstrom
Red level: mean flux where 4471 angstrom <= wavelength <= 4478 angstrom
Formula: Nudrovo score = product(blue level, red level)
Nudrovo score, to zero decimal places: 2063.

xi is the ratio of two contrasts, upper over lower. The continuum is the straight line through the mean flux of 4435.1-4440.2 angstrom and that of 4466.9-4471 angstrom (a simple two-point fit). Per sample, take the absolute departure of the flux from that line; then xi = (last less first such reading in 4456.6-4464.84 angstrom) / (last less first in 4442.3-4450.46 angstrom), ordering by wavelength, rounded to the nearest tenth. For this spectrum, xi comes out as 0.2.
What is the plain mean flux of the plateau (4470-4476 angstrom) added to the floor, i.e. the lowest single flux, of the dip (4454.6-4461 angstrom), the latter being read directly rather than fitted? 96.5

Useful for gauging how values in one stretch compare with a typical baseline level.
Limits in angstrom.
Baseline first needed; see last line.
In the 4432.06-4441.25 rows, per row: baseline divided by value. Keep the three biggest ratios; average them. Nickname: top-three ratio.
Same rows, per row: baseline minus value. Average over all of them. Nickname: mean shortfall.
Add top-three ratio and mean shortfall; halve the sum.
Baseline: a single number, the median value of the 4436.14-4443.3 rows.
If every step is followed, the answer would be 1.8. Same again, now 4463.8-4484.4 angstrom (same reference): 1.6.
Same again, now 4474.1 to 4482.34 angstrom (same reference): 1.5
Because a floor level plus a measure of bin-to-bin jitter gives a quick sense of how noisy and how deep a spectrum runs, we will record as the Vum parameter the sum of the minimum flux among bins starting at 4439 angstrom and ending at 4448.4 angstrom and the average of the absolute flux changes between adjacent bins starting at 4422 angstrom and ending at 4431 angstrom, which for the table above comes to 46.6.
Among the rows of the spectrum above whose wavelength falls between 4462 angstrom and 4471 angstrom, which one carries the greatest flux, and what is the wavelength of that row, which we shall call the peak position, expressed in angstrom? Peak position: 4470.49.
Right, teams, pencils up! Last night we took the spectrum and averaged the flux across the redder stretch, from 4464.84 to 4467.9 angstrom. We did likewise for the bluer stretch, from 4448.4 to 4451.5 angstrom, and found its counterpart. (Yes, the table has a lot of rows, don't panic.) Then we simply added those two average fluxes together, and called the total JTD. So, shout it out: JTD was 95.8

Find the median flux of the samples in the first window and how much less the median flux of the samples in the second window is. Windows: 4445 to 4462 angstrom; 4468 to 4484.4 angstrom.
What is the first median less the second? 4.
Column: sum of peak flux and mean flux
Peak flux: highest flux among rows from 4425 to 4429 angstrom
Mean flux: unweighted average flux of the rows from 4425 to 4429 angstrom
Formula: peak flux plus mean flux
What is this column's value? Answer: 93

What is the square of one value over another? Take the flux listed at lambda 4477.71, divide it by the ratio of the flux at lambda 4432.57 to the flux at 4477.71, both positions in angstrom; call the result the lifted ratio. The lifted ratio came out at 51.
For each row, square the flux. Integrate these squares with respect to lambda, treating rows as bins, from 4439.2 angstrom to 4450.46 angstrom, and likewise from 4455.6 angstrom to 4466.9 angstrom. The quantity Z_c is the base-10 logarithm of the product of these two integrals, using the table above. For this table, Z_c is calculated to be 8.82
